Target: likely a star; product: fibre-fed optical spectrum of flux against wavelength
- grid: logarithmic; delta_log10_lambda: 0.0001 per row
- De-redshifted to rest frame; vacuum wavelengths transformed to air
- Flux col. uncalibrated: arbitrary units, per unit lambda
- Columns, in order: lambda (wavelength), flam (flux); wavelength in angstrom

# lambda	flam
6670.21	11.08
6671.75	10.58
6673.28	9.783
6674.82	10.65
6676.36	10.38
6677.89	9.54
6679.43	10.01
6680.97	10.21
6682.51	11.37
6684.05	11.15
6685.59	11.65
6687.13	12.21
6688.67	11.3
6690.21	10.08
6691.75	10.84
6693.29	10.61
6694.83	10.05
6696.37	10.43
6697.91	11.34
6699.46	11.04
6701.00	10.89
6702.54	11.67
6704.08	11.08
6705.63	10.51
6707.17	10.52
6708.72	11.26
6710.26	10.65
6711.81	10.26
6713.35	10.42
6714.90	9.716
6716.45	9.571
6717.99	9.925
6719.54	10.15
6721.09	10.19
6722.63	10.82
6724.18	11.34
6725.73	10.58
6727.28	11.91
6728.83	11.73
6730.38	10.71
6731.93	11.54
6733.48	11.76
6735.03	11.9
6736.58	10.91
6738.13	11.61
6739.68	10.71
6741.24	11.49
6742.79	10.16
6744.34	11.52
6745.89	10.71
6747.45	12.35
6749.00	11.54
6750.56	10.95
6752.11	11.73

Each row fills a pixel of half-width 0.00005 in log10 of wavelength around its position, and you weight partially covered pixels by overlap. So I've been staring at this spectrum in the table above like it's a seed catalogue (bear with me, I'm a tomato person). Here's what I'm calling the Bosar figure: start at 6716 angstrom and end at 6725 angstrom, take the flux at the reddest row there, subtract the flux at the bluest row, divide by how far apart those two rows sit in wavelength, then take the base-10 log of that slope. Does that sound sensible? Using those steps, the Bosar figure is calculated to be -0.64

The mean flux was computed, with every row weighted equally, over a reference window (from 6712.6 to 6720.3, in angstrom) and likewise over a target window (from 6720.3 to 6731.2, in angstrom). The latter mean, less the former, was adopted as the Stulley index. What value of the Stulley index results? 1.1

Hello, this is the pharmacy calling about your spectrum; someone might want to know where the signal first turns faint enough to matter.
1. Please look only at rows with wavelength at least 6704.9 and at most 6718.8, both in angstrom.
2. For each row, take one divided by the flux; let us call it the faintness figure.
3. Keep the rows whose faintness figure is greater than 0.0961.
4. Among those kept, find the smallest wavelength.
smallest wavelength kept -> 6711.81 angstrom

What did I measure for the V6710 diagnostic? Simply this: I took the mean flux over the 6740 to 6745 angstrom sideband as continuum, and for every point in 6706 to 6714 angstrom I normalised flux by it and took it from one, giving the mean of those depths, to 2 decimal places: 0.04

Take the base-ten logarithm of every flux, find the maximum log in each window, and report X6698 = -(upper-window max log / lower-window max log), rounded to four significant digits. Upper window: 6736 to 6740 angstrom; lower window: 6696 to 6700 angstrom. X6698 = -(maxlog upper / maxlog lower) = -1.010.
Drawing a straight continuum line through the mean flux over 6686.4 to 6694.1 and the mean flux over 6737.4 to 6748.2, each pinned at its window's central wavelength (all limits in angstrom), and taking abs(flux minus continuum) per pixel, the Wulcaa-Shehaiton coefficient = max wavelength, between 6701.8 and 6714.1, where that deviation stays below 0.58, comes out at 6710.26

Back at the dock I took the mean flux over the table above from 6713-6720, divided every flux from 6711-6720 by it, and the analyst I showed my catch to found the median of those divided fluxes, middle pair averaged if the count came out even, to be 1.01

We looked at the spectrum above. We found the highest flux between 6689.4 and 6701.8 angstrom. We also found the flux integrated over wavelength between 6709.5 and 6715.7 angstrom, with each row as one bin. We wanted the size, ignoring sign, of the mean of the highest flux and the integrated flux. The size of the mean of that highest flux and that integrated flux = 37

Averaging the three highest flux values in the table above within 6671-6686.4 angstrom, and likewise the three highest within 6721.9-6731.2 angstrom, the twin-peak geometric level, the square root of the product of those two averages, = 11.5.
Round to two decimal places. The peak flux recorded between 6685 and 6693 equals 12.21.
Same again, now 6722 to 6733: 11.91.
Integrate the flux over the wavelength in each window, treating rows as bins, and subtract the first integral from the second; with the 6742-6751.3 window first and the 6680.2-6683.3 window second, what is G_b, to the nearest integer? -71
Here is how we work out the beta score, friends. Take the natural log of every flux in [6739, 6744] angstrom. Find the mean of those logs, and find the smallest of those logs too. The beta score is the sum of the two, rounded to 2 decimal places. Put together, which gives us 4.70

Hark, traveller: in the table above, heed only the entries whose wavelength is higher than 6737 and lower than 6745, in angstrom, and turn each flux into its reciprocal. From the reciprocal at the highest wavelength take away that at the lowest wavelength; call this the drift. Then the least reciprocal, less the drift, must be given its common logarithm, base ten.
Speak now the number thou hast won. -1.07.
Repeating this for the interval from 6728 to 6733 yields -1.08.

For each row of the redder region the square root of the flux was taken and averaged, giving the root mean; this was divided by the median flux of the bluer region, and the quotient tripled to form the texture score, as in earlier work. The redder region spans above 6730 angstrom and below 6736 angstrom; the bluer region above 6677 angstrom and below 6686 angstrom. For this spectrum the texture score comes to 0.95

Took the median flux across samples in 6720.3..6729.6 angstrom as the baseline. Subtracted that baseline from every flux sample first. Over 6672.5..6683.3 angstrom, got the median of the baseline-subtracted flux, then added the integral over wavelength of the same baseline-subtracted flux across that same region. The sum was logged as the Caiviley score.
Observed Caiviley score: -10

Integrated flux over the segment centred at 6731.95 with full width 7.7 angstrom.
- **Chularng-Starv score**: 89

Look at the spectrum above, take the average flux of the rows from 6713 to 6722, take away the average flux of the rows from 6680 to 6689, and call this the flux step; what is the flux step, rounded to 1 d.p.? -1.3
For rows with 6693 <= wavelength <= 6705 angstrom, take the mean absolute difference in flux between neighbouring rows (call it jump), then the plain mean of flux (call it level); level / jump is 20.8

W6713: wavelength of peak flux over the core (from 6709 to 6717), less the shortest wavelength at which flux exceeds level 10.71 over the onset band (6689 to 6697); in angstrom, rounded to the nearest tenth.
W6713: 18.5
